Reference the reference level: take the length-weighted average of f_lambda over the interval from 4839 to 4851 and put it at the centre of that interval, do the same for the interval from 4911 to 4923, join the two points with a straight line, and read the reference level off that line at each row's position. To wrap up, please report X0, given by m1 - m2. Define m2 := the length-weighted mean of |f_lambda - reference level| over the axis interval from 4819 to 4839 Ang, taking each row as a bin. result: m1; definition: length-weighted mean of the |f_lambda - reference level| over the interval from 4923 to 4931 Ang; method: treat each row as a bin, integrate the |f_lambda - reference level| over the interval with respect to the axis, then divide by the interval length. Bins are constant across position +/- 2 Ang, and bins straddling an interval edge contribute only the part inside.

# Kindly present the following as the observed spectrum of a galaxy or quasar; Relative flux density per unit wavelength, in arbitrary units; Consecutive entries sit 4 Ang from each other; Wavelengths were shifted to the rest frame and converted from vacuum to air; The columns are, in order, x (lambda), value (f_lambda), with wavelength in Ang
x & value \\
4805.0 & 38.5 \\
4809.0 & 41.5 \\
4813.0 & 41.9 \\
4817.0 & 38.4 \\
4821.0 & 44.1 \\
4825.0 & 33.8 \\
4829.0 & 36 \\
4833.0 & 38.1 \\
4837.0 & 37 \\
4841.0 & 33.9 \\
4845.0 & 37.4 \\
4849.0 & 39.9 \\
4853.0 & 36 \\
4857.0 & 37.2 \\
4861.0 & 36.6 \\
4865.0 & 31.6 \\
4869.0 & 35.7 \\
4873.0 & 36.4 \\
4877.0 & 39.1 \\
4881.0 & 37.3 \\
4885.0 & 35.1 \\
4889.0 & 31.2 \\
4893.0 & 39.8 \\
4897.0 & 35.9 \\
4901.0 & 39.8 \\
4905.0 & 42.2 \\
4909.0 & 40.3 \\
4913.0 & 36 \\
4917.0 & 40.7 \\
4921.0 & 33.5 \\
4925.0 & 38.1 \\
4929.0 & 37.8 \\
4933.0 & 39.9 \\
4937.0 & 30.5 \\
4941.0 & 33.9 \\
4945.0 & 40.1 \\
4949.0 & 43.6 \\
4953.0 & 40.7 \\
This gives -1.2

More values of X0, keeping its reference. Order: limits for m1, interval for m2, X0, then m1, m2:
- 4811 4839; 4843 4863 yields 1.7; 2.6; 1.0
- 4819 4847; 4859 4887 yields 0.6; 2.3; 1.7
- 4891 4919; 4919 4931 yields 1.0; 2.9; 1.9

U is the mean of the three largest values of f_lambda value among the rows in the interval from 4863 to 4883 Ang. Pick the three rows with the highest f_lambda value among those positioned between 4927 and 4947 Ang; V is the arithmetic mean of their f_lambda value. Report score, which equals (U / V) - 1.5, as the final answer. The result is -0.54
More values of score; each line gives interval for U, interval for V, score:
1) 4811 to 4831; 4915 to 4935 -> -0.45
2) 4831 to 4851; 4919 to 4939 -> -0.50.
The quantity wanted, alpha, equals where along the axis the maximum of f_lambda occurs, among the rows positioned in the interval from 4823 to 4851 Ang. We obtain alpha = 4849.0 Ang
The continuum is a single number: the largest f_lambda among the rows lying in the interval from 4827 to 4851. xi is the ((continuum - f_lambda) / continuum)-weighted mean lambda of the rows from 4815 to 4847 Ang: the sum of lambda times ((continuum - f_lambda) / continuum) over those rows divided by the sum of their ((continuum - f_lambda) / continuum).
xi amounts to 4835.5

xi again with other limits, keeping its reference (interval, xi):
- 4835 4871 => 4854.9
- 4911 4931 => 4920.7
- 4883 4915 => 4892.3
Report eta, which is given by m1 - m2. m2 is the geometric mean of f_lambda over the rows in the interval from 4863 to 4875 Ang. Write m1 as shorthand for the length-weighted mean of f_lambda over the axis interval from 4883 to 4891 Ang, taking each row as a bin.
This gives -1.3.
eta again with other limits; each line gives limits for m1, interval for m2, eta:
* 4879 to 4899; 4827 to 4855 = -1.0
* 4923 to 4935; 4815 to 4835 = 0.7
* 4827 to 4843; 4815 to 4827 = -2.3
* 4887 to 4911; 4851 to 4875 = 2.7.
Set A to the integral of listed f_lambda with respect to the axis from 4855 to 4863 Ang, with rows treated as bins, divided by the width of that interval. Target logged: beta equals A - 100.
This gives -63.1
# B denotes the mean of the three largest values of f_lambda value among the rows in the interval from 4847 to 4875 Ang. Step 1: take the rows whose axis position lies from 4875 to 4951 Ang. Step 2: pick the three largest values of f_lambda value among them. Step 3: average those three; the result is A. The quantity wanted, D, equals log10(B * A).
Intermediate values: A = 42.2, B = 37.9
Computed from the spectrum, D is 3.20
